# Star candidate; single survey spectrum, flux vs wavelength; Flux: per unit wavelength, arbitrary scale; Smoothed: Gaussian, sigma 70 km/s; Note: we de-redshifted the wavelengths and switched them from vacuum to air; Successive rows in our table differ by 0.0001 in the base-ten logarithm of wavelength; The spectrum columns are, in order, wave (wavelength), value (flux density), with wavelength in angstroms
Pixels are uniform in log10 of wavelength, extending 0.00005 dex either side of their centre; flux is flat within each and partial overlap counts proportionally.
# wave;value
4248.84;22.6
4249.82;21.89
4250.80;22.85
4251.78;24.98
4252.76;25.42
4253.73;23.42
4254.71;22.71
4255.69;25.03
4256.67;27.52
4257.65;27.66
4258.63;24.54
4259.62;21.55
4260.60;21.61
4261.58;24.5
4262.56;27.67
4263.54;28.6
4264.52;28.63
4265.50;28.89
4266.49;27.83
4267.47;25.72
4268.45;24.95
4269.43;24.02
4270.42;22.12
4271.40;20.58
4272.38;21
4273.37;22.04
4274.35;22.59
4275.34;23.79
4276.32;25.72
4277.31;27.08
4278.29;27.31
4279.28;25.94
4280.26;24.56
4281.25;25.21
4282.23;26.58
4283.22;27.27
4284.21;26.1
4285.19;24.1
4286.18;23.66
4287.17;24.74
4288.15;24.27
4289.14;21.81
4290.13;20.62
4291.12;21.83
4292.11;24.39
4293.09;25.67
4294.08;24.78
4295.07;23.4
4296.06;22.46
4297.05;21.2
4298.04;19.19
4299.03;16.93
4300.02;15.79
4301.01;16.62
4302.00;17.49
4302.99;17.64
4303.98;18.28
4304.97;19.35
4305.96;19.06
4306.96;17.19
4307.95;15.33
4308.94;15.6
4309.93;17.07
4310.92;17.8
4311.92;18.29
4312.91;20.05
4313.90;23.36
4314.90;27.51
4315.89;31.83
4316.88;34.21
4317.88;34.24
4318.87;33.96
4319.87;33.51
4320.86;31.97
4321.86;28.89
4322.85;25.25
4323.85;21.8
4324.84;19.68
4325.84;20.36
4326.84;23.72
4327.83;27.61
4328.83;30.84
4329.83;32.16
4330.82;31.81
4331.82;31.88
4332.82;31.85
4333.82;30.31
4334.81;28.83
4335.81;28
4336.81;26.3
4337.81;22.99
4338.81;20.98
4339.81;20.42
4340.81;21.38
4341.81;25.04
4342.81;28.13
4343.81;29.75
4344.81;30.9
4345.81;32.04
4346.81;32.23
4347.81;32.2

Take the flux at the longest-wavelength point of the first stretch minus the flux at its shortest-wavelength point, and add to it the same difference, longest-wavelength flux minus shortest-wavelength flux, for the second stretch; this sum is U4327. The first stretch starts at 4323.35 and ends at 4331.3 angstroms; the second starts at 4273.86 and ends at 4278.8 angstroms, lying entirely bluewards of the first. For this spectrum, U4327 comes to 15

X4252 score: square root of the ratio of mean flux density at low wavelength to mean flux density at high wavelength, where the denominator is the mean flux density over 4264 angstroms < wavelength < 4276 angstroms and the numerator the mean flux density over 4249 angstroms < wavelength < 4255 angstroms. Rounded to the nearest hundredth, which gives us 0.98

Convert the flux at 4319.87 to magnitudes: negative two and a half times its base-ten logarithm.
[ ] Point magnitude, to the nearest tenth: -3.8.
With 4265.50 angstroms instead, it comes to -3.7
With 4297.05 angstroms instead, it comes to -3.3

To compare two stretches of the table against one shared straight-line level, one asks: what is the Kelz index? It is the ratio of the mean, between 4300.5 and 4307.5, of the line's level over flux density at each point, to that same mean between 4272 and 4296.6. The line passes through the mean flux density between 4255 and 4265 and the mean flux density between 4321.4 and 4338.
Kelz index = 1.37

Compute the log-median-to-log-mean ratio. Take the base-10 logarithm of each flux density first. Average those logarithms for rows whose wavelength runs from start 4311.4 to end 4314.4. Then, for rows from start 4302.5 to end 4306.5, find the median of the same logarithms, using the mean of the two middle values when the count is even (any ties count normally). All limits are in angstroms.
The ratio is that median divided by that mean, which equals 0.97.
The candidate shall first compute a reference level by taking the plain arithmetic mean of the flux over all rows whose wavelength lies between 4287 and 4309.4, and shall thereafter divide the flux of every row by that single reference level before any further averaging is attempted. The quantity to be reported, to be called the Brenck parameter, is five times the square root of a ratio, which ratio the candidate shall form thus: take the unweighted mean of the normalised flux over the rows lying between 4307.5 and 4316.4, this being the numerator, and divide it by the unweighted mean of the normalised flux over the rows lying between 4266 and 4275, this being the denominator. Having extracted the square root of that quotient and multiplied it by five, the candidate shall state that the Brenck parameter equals 4.71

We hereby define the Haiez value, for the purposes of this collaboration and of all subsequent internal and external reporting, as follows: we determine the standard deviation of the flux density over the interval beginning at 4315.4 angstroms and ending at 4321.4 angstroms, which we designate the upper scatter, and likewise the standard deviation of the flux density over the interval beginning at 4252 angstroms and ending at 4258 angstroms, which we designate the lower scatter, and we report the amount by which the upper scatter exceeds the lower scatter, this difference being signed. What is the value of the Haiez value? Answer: -0.9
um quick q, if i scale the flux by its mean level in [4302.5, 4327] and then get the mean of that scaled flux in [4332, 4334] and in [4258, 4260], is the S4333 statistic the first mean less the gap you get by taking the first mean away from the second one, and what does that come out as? 1.67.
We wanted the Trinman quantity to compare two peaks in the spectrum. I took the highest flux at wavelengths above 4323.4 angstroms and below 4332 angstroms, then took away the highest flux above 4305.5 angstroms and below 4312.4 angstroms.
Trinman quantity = 13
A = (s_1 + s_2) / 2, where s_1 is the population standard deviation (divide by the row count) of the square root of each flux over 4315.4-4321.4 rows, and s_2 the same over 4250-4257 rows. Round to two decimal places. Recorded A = 0.12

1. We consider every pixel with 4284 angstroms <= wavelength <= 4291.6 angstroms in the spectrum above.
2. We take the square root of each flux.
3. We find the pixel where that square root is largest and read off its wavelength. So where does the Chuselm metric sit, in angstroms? 4284.21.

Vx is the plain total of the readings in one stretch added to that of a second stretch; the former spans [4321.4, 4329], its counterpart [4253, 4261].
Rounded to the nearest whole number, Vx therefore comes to 392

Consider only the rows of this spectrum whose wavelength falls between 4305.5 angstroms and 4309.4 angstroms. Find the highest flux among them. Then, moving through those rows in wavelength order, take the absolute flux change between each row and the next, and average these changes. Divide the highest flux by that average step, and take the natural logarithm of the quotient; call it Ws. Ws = 2.66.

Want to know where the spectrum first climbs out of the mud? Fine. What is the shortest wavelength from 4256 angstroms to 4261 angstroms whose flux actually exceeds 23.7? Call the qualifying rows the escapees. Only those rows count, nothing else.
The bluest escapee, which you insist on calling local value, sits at 4256.67 angstroms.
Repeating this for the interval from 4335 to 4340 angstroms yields 4335.81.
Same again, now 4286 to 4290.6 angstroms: 4287.17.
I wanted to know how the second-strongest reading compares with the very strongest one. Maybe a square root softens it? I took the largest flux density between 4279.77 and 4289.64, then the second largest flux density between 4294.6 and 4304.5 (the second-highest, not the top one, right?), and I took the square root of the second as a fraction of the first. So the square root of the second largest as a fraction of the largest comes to 0.91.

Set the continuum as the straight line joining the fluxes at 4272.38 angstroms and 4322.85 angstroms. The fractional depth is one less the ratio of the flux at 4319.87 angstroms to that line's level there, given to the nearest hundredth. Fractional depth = -0.34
